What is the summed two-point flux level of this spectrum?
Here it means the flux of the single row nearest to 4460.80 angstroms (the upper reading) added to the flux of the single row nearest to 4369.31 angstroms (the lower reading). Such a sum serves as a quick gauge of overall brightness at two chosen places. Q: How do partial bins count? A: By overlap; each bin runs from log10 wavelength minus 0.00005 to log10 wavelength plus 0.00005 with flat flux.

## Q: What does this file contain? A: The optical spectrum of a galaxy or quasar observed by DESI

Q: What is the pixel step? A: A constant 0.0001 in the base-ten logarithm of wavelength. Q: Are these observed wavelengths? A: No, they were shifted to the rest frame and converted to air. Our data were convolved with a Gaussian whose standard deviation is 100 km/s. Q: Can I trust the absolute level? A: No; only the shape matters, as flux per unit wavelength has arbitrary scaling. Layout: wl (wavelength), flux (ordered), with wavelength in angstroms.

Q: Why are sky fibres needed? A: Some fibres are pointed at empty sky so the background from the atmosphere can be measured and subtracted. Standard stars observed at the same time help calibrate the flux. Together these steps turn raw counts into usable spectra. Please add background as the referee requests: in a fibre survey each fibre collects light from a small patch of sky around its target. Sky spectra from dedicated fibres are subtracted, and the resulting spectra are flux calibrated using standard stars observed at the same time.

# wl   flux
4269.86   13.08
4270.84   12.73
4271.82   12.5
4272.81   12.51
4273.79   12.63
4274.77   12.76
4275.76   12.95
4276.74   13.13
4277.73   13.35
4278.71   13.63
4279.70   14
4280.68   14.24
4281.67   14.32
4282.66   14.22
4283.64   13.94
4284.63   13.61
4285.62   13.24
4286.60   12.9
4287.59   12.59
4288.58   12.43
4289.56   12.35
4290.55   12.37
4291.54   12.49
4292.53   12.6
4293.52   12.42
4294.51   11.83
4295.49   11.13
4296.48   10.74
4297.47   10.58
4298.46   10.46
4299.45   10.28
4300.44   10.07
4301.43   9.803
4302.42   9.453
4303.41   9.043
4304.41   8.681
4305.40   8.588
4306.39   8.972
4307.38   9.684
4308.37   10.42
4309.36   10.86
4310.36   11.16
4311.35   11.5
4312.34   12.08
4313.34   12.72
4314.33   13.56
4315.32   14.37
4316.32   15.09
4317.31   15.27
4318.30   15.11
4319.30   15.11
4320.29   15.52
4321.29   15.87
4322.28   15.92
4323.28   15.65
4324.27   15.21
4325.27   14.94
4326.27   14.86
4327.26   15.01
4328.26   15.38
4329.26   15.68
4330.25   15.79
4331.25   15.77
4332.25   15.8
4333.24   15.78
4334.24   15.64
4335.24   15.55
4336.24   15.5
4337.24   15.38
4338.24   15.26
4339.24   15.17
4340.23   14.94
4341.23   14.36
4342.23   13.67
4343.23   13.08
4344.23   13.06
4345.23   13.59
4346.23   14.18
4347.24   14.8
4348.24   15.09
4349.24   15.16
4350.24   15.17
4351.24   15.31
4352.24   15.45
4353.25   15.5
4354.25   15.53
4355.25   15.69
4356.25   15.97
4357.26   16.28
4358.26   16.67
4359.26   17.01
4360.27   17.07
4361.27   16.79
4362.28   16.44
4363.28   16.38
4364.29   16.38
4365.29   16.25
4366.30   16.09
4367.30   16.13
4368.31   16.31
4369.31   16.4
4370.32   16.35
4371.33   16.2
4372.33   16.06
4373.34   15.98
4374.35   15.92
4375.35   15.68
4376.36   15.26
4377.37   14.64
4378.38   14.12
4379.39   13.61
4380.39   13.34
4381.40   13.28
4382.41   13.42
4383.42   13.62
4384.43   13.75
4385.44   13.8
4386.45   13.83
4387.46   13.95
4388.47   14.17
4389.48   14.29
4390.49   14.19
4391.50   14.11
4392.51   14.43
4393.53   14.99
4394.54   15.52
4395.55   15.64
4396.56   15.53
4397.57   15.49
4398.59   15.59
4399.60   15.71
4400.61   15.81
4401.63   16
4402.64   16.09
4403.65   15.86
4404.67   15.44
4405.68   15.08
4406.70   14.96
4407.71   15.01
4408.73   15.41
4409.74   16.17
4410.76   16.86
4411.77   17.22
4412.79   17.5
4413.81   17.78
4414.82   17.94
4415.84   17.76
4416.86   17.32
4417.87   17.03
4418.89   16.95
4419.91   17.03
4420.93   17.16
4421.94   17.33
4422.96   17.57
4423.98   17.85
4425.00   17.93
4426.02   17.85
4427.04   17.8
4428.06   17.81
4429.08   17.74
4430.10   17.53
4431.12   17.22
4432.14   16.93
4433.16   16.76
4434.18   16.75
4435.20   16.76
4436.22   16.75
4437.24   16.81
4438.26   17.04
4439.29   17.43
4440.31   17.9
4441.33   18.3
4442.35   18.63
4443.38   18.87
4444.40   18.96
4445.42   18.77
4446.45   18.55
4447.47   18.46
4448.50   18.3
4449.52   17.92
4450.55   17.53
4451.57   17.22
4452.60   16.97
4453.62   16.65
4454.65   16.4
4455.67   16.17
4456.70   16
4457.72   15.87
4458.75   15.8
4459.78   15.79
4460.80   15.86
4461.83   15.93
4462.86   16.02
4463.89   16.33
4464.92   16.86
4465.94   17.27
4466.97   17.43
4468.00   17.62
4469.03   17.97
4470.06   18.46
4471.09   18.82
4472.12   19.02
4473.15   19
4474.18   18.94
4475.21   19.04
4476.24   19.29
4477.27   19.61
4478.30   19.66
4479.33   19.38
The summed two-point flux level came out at 32.3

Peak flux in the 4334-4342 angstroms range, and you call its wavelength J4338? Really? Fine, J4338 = 4334.24 angstroms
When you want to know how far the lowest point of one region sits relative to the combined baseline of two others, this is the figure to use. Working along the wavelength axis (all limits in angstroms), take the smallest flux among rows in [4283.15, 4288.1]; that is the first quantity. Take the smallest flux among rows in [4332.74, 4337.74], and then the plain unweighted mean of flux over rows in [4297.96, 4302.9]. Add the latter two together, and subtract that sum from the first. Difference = -13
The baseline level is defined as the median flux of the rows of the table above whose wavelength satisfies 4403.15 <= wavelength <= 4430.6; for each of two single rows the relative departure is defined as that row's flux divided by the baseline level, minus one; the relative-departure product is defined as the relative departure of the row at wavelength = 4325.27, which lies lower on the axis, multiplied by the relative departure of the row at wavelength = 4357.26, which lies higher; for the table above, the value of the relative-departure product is 0.01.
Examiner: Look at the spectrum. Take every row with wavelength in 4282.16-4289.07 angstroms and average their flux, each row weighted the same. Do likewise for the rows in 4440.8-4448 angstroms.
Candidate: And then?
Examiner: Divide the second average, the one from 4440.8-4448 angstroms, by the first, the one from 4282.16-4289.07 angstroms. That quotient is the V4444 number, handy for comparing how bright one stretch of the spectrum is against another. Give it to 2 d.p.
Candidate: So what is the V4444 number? 1.40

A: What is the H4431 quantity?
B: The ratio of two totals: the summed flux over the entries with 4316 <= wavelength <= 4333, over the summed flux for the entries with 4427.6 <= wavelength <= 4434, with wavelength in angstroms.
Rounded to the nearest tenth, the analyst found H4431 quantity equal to 2.5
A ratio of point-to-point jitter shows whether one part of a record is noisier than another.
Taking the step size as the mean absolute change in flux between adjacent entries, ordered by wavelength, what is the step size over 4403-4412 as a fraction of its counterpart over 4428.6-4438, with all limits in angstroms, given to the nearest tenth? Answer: 3.0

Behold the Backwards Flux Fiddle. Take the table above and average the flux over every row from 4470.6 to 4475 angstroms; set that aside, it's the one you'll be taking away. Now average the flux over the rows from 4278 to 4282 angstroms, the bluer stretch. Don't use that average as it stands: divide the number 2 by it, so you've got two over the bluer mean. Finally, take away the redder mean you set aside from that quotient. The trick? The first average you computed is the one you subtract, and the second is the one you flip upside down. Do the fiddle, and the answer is -18.8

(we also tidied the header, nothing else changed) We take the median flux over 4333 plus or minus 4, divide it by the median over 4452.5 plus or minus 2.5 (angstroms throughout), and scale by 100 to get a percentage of 93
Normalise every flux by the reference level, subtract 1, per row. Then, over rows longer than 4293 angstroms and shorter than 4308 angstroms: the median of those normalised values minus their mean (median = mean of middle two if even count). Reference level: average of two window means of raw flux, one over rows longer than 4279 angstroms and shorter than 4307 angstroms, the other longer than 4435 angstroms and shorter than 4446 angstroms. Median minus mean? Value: -0.003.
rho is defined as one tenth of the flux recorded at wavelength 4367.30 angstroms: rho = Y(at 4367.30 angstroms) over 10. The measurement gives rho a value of 1.6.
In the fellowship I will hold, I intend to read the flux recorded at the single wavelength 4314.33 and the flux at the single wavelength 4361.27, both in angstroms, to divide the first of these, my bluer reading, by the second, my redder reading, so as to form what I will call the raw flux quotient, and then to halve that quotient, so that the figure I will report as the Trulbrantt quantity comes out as 0.404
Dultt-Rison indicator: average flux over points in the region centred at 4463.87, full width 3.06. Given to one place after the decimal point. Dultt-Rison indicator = 16.4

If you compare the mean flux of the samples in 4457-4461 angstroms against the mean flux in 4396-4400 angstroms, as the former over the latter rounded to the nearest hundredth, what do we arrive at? 1.02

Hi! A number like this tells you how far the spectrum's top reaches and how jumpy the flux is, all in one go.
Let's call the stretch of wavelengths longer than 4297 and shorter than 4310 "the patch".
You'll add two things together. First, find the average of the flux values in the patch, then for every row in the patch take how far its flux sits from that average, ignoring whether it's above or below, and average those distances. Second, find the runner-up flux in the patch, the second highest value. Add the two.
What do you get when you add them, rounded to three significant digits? 11.2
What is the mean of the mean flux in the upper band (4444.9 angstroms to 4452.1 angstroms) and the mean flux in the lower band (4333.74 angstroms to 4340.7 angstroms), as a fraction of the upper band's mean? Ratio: 0.92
